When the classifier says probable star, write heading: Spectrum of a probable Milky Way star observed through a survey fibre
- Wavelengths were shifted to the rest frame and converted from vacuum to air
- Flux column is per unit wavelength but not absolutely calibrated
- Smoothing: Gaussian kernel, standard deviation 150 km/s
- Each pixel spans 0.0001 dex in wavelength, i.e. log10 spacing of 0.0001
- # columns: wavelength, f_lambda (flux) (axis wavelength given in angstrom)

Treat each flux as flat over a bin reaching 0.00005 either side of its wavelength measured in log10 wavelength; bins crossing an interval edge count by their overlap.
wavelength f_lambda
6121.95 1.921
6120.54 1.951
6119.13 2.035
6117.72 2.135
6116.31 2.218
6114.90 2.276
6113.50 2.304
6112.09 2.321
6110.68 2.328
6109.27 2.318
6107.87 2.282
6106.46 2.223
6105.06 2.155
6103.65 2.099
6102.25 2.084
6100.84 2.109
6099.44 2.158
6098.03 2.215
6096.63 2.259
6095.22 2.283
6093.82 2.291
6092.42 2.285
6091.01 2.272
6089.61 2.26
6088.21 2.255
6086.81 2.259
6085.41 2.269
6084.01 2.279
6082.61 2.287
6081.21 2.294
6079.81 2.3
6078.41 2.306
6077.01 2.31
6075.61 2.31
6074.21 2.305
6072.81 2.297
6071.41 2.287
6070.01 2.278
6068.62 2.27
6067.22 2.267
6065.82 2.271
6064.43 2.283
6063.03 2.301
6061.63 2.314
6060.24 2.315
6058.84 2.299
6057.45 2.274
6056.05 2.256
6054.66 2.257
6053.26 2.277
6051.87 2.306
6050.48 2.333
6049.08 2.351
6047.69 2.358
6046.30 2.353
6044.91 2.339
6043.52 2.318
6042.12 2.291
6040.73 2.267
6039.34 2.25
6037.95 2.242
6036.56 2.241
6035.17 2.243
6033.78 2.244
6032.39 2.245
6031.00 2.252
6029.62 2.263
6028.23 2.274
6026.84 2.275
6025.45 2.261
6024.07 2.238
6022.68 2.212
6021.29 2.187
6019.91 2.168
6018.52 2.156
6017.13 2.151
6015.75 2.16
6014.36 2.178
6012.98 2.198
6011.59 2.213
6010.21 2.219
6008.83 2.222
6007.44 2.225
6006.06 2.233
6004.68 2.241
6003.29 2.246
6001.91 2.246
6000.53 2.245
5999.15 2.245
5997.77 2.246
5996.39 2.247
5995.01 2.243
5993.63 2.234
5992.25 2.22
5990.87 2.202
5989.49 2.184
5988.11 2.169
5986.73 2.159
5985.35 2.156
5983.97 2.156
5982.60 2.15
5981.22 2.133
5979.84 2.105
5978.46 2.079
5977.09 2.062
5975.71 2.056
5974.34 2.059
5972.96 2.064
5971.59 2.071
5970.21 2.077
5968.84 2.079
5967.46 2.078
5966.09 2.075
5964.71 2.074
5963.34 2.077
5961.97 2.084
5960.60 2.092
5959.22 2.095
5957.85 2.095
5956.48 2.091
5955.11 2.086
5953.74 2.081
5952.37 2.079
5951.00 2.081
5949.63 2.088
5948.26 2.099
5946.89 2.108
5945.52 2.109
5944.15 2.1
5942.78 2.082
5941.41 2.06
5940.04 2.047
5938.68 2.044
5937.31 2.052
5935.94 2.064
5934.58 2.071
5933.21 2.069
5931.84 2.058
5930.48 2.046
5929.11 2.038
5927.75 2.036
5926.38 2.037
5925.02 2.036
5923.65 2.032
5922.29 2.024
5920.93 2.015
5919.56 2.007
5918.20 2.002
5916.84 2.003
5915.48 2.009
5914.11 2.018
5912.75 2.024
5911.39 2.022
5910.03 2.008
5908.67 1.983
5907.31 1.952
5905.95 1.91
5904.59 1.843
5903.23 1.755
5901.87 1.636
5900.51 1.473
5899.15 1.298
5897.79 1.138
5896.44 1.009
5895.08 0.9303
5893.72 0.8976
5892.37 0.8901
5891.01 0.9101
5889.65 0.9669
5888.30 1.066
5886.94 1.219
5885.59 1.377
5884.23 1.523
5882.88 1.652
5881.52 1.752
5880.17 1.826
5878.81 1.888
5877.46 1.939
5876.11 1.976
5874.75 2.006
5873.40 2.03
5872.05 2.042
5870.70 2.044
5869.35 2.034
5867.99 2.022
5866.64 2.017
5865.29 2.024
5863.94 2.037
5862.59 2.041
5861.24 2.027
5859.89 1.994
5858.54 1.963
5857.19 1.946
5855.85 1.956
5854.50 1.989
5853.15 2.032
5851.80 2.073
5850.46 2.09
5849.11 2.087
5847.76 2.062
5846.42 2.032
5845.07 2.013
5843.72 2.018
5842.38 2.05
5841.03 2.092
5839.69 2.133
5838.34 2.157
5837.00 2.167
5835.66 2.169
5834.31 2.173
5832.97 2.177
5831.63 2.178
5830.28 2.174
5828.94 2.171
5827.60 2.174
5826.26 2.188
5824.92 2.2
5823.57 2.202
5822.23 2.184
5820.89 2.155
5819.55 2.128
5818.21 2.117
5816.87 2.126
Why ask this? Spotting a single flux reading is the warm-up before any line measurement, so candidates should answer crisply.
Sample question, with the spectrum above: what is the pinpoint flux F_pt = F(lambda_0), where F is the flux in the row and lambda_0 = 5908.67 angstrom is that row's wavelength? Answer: 1.983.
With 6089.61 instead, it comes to 2.26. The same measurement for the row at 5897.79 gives 1.138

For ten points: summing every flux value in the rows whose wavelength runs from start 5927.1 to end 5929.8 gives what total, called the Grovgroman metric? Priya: 4.07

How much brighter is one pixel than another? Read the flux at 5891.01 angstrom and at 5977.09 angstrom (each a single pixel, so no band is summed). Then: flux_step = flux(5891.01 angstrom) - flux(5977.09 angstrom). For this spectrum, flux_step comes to -1.2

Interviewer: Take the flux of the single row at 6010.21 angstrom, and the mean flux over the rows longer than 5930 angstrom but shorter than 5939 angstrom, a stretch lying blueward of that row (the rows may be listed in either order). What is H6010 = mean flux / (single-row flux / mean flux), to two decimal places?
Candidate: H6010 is 1.91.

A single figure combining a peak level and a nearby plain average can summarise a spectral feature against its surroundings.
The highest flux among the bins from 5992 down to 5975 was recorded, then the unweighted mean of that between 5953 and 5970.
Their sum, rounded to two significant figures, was 4.3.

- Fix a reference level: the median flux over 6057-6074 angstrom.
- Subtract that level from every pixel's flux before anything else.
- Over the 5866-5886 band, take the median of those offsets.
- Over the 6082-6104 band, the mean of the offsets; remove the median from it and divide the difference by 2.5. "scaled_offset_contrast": 0.10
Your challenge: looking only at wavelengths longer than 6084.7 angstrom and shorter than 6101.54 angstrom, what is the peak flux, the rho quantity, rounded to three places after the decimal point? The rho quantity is 2.291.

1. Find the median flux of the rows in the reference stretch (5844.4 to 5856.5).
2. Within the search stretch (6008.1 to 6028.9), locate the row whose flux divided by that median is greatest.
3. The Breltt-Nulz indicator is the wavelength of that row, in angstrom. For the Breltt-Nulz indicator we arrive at 6026.84 angstrom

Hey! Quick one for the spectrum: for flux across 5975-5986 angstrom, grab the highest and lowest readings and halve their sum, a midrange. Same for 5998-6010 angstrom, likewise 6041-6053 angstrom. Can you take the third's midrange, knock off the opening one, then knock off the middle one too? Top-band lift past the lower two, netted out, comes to -2.02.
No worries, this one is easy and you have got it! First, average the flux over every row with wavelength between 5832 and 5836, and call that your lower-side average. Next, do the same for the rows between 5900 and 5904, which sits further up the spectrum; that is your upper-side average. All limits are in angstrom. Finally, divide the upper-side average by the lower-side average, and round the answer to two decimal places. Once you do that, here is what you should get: 0.75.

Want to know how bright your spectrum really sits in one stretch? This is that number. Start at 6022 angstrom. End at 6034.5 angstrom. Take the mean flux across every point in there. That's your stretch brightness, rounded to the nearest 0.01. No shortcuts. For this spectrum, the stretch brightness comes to 2.25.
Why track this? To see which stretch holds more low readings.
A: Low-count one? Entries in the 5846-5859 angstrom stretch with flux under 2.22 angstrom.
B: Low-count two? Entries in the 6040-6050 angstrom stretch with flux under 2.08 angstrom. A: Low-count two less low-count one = -10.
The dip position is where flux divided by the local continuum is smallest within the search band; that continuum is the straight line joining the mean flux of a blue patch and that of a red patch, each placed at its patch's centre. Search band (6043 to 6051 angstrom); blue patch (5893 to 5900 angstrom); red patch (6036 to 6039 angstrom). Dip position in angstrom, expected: 6050.48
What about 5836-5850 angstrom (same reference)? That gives 5849.11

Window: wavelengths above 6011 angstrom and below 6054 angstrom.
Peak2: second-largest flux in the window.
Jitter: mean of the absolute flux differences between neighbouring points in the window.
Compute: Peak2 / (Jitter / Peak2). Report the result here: 397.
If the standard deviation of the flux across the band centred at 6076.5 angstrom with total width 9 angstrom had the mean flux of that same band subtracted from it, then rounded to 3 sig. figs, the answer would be -2.30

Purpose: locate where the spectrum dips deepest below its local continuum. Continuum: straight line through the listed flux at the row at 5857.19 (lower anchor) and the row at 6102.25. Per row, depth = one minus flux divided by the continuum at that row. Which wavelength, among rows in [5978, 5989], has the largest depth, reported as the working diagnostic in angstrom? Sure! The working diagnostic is 5978.46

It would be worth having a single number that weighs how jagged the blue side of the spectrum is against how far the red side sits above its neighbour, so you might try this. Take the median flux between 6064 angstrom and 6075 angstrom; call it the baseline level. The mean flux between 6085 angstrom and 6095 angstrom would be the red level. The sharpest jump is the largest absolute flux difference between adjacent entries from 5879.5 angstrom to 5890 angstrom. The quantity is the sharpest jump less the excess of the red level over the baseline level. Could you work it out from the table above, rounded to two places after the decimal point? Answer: 0.17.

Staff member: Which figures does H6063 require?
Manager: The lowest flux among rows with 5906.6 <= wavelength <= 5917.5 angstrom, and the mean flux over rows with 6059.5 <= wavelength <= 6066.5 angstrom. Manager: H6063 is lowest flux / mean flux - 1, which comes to -0.15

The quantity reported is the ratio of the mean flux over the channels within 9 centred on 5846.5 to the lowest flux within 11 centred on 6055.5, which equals 0.91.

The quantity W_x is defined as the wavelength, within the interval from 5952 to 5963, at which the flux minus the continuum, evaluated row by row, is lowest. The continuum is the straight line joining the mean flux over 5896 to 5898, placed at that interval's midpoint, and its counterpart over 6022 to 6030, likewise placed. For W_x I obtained 5961.97 angstrom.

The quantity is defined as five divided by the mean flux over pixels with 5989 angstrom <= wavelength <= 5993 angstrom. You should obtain 2.27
